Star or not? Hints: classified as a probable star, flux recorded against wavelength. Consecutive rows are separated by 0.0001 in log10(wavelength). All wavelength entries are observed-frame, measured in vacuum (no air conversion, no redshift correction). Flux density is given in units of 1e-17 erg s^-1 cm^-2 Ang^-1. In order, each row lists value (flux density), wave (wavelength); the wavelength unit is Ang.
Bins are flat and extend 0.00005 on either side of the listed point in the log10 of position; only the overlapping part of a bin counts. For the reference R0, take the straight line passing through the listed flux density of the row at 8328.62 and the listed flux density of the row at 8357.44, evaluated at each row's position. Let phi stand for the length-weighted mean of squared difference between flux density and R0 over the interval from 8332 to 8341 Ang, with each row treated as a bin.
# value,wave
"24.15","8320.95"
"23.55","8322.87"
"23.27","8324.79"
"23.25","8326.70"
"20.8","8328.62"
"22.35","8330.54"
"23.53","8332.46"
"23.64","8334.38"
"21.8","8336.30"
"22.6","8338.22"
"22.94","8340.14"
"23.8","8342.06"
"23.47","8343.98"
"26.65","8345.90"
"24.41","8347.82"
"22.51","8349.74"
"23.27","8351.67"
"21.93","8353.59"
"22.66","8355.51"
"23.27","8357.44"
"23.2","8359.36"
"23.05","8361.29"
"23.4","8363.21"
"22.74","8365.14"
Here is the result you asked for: 2.6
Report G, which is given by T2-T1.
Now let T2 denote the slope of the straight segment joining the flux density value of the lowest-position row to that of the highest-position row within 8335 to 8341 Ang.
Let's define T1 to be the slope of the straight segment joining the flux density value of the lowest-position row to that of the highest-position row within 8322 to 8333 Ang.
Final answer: 0.30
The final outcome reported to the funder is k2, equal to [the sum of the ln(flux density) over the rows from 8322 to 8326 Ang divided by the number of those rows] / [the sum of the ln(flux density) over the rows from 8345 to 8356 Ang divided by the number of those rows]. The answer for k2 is 0.998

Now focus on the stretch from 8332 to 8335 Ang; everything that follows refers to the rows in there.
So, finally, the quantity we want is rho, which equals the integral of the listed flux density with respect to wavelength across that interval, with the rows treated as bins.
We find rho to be 71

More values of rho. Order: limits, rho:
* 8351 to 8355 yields 90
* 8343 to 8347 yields 100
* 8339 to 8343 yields 93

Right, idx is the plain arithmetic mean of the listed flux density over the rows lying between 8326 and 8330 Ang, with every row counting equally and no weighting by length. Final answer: 22.0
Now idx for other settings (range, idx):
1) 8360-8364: 23.2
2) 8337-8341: 22.8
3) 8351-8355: 22.6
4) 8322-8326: 23.4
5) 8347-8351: 23.5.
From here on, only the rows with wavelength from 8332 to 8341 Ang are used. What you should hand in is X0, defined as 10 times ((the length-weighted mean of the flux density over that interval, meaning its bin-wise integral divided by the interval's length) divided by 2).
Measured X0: 114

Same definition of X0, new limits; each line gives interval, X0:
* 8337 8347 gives 119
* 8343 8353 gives 120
